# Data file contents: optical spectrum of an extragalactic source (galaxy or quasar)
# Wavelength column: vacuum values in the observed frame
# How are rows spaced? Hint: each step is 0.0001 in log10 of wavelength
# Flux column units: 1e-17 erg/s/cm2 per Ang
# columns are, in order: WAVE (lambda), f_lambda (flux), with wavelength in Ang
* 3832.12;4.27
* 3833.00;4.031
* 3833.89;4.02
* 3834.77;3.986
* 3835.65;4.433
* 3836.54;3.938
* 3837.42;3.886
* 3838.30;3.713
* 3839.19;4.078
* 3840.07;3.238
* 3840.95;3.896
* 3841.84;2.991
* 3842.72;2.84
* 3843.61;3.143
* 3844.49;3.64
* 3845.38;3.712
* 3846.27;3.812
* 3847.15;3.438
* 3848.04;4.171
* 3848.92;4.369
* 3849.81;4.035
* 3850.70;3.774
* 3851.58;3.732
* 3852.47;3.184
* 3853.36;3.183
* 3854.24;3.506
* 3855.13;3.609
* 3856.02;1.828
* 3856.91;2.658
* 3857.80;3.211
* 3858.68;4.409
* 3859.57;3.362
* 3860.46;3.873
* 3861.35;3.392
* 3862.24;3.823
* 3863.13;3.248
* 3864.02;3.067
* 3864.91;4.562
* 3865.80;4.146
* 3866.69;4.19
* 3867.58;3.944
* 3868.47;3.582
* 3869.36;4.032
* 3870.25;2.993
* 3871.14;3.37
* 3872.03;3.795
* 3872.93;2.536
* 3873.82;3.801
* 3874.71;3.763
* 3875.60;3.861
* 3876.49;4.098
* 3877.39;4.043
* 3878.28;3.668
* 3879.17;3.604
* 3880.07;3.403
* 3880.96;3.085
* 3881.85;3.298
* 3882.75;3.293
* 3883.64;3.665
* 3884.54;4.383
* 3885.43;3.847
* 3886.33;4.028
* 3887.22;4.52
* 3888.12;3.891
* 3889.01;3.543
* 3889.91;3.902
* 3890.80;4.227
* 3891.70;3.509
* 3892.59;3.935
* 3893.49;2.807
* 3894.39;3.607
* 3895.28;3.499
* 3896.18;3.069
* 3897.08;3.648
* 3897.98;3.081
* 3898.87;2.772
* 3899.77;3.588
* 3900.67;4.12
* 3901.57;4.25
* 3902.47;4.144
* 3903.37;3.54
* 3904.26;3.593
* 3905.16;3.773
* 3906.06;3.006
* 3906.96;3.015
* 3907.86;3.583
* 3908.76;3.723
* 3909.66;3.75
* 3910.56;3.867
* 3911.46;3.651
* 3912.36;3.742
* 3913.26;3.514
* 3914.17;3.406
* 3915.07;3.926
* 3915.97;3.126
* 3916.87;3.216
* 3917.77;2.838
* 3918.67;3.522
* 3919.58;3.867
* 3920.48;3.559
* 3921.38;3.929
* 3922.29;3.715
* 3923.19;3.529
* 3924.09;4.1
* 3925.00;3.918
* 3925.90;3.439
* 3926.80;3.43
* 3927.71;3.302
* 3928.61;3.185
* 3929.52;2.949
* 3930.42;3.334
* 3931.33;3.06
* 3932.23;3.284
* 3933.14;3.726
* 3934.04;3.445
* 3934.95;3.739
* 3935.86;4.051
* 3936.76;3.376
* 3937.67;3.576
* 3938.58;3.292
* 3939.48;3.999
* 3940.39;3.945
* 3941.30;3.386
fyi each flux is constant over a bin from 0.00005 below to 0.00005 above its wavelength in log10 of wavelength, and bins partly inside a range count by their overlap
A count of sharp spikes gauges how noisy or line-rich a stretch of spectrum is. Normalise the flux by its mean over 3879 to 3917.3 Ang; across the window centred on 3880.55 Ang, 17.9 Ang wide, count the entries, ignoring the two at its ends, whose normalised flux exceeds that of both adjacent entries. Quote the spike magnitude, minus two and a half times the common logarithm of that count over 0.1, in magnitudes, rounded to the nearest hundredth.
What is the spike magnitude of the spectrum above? -4.25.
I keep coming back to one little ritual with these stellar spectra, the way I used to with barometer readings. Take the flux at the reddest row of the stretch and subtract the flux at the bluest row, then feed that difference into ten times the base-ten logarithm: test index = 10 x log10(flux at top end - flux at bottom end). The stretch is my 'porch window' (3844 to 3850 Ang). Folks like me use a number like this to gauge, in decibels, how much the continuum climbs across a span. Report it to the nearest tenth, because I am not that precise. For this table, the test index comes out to -4.0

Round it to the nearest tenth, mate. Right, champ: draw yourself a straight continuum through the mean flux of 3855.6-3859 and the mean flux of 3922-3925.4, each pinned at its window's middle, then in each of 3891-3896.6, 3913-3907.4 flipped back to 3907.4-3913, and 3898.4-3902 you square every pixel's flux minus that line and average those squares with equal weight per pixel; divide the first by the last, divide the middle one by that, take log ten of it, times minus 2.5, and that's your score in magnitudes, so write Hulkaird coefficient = 3.9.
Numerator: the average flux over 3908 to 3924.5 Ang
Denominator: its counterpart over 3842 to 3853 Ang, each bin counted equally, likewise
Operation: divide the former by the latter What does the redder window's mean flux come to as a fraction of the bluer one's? 0.99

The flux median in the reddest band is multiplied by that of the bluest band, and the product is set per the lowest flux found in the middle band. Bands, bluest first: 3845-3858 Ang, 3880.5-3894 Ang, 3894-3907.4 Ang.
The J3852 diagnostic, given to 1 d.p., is 4.6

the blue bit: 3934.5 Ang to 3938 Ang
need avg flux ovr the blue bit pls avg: 3.69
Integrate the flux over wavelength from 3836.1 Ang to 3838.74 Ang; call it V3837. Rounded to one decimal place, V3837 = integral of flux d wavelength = 10.2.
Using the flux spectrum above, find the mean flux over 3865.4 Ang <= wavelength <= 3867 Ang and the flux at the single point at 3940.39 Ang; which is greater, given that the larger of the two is 4.17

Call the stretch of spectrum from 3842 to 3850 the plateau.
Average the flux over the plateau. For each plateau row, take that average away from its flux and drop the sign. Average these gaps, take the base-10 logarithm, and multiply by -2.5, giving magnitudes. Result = 1.07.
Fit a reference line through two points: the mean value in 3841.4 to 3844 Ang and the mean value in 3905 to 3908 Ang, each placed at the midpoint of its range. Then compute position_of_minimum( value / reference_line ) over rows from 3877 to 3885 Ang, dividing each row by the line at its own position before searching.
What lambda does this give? 3880.96 Ang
